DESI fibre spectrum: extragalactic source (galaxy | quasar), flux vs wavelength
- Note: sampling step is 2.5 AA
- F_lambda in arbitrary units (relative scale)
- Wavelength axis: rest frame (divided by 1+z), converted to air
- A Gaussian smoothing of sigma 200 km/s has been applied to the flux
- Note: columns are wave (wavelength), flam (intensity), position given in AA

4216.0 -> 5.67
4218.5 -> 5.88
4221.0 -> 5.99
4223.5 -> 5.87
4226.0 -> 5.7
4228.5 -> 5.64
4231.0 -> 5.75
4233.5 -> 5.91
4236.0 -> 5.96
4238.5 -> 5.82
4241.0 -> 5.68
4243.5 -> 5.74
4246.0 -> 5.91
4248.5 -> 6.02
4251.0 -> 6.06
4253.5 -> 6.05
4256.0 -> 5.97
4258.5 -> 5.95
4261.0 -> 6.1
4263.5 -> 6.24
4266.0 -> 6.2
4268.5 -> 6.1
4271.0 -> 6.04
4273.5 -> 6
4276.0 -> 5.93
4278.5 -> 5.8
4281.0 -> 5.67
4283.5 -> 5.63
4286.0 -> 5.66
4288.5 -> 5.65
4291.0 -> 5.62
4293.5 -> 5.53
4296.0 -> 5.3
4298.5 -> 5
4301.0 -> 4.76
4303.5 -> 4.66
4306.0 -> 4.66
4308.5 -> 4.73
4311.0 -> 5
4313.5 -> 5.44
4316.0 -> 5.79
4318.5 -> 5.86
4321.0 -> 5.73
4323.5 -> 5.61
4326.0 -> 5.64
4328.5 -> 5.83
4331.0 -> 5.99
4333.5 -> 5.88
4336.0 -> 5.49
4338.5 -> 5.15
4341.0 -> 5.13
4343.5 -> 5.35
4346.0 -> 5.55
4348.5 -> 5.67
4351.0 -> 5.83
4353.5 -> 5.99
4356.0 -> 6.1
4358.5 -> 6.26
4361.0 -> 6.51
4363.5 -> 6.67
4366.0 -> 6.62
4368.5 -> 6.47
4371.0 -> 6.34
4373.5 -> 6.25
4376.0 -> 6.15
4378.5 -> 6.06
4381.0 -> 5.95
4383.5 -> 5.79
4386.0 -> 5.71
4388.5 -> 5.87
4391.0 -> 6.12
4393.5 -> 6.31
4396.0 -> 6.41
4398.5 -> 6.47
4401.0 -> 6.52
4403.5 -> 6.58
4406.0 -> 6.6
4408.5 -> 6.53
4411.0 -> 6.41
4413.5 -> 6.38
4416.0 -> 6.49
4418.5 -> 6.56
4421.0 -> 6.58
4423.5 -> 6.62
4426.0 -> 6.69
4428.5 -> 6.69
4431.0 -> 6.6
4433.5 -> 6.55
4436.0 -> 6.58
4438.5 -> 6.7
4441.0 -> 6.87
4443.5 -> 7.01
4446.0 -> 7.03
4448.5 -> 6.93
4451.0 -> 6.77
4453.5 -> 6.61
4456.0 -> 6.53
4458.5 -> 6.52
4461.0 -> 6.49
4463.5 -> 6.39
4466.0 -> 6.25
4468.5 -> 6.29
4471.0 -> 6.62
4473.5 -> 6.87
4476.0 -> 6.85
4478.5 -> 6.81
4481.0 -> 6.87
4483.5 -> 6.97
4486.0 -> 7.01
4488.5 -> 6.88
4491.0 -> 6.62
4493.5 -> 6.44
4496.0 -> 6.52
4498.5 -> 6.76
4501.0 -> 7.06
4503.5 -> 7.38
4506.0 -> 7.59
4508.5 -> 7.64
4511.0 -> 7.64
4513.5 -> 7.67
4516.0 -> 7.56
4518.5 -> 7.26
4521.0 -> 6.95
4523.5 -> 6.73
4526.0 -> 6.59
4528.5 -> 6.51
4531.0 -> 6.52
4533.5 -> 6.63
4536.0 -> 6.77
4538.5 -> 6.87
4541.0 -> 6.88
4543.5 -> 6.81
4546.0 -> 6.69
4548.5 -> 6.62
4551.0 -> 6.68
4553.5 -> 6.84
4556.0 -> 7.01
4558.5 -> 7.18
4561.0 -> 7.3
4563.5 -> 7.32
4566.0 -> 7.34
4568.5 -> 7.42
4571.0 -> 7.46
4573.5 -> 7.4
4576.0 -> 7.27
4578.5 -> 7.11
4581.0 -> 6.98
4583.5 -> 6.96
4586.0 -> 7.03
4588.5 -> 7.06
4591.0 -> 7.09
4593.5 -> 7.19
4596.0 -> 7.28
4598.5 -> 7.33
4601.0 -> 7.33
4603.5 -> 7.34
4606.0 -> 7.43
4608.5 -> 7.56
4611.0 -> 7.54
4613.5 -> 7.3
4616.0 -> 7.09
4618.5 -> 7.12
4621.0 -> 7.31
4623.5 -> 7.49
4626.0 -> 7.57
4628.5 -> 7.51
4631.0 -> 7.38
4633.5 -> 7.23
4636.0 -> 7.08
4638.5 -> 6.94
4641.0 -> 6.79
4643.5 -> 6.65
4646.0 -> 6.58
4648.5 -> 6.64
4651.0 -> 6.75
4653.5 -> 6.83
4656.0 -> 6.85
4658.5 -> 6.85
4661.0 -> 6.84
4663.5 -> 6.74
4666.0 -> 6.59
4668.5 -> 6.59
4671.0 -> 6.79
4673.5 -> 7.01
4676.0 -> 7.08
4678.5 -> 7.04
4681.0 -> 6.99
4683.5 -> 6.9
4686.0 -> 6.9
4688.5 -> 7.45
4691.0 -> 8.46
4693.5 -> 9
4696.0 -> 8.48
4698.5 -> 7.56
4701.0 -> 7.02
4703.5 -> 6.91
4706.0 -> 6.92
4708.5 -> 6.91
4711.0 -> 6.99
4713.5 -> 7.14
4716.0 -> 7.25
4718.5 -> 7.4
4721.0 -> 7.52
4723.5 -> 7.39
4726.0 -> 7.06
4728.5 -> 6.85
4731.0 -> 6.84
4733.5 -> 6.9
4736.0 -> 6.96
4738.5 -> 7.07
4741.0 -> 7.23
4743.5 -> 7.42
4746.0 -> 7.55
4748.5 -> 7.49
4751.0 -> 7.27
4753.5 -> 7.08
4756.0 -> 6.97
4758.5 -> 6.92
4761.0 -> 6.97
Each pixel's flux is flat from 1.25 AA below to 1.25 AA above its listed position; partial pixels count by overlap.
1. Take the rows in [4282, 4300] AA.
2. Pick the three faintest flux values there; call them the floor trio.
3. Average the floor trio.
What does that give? 5.28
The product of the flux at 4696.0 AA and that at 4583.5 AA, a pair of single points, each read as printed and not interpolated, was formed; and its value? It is 59.0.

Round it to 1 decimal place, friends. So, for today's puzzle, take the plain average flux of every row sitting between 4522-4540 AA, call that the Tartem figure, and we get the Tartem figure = 6.7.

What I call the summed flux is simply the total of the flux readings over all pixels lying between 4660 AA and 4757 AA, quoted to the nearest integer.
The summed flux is 281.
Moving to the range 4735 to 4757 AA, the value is 65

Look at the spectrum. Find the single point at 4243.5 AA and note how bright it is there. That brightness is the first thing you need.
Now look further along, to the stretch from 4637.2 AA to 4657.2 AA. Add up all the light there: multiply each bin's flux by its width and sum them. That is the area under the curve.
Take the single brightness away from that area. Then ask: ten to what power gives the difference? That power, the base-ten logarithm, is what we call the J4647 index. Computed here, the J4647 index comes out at 2.11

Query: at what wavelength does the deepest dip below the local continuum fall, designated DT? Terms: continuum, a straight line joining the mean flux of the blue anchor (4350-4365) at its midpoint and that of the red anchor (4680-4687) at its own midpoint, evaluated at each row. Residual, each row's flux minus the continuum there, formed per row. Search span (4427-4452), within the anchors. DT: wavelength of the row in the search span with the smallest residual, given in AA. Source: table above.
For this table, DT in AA 4433.5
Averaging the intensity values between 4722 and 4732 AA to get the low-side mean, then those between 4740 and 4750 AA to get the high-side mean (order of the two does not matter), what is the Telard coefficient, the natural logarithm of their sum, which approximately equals 2.67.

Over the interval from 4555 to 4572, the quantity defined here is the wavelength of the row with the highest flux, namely 4571.0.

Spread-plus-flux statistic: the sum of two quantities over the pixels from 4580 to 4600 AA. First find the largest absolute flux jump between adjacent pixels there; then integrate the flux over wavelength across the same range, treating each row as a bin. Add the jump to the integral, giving 142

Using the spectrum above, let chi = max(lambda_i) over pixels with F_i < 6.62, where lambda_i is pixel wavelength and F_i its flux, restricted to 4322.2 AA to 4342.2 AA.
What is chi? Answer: 4341.0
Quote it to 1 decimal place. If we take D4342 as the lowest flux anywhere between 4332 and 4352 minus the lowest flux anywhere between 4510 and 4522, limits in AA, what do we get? -1.8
